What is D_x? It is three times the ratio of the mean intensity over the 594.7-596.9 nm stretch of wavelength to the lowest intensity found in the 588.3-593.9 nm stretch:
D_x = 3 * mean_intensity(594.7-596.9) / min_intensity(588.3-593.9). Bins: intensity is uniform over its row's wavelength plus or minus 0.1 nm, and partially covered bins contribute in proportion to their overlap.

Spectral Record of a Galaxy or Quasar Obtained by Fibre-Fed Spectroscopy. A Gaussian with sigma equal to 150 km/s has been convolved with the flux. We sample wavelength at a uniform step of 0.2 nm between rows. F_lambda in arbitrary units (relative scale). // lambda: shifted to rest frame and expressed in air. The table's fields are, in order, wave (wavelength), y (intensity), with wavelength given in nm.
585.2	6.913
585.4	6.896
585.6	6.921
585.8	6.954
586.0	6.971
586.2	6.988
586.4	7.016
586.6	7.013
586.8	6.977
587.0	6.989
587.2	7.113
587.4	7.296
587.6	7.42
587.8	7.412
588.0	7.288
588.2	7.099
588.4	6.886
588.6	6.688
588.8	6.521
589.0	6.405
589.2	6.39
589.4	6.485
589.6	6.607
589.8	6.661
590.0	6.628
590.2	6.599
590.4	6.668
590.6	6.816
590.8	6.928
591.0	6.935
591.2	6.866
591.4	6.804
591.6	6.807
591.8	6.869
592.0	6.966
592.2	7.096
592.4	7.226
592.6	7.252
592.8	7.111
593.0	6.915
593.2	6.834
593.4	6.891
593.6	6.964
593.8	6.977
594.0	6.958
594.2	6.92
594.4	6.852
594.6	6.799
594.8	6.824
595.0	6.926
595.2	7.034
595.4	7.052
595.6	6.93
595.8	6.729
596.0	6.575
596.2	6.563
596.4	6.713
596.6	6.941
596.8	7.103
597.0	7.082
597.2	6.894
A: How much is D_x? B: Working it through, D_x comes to 3.22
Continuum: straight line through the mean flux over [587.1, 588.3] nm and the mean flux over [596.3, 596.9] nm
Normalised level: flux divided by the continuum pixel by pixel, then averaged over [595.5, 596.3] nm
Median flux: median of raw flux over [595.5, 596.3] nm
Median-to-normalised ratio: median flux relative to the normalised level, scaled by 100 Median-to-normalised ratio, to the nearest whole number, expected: 690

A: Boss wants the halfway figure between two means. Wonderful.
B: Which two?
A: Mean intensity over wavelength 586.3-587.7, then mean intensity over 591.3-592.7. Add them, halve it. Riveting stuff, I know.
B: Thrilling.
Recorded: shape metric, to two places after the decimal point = 7.06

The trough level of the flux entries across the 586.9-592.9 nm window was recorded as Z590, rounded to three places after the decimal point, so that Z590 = 6.390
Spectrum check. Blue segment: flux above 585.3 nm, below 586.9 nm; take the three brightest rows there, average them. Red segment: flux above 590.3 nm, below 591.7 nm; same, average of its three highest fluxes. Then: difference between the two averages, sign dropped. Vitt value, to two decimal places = 0.10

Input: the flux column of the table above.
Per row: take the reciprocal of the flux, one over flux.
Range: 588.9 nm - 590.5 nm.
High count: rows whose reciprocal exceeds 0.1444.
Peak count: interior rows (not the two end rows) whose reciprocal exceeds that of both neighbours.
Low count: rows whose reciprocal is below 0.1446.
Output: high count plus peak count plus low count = 10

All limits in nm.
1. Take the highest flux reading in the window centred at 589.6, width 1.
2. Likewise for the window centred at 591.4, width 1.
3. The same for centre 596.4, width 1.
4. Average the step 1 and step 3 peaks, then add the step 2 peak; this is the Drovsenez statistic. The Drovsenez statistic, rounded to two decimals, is 13.82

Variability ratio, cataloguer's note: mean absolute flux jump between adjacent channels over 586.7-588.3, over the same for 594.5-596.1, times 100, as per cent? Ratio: 105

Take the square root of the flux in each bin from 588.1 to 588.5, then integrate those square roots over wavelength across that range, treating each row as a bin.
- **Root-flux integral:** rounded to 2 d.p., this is 1.06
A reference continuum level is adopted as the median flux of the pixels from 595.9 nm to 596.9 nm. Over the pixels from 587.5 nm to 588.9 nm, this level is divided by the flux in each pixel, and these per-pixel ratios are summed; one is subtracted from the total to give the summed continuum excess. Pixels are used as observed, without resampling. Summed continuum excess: 5.7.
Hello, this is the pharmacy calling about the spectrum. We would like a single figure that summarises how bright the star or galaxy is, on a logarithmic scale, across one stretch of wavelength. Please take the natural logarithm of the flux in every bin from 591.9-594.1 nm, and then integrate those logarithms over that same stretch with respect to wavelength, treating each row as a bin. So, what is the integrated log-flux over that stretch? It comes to 4.286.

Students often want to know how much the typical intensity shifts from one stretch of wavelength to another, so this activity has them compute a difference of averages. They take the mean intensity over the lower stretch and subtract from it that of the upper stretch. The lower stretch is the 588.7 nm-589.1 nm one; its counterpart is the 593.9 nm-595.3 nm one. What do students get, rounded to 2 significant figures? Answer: -0.44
